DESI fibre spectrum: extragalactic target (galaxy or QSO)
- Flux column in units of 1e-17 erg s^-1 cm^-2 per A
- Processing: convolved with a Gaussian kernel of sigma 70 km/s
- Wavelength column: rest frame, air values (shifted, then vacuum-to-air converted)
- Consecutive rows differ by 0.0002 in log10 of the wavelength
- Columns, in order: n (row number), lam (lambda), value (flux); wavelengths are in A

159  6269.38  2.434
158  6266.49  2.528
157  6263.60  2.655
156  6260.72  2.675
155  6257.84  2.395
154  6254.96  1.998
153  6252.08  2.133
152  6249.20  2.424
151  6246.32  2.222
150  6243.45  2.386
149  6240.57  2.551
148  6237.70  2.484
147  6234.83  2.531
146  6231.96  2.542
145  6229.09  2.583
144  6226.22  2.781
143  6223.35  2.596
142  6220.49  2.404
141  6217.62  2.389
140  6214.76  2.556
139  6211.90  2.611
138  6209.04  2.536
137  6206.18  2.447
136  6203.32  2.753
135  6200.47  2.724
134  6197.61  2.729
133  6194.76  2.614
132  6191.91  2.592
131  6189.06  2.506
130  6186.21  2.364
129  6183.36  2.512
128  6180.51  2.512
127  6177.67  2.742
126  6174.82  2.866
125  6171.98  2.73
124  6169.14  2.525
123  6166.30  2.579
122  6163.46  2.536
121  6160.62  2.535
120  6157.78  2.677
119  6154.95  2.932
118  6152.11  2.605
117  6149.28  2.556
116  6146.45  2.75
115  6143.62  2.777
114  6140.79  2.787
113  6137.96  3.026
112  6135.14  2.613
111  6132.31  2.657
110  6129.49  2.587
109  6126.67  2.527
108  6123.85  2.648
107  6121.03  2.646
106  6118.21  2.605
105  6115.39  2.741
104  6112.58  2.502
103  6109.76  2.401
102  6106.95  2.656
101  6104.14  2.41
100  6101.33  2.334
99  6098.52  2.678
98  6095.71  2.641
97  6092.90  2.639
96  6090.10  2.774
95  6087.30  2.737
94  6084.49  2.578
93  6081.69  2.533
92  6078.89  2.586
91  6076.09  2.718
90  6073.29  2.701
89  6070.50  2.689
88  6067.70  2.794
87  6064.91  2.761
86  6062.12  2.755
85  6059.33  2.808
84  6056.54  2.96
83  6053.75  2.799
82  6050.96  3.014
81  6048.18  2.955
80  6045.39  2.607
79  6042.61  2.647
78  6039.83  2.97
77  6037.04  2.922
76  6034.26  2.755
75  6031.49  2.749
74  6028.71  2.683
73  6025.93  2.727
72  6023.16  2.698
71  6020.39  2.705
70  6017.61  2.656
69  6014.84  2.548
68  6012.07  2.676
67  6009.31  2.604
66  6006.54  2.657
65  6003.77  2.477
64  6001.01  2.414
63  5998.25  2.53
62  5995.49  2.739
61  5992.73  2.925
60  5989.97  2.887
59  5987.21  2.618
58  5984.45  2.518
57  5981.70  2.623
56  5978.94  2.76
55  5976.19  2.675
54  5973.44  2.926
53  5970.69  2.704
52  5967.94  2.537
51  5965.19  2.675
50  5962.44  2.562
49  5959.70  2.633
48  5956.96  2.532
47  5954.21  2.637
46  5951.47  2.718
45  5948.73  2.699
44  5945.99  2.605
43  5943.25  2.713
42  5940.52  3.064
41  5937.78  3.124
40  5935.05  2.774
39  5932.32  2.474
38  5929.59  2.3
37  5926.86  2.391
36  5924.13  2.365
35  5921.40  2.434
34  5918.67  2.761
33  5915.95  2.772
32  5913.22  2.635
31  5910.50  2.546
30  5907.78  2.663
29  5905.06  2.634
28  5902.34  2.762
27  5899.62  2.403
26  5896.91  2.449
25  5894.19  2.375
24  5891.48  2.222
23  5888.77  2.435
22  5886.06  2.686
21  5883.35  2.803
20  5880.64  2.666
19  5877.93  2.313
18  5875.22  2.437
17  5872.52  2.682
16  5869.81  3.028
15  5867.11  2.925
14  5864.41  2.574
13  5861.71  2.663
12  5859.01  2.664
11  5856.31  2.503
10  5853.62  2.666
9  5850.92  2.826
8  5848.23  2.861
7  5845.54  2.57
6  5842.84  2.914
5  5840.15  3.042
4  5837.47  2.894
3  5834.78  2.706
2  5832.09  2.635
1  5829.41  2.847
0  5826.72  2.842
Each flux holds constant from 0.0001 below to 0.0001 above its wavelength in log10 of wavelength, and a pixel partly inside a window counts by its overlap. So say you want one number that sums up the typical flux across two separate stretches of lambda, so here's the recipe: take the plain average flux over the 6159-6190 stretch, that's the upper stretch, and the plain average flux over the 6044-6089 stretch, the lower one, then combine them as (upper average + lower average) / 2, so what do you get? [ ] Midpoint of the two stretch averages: 2.67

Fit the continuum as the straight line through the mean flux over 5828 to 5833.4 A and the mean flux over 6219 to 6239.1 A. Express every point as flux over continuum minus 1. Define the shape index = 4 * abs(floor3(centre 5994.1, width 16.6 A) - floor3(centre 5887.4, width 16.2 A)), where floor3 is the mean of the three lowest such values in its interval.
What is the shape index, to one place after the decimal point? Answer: 0.3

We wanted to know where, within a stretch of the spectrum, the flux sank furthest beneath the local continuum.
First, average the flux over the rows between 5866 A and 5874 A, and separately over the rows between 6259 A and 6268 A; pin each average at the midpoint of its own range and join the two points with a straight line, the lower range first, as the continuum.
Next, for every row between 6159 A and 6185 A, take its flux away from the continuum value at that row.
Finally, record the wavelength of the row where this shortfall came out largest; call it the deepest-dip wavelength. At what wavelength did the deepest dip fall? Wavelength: 6180.51 A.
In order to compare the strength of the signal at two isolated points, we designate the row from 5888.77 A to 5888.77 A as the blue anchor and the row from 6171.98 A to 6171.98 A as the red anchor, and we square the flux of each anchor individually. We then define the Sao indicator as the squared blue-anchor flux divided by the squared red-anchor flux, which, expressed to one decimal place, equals 0.8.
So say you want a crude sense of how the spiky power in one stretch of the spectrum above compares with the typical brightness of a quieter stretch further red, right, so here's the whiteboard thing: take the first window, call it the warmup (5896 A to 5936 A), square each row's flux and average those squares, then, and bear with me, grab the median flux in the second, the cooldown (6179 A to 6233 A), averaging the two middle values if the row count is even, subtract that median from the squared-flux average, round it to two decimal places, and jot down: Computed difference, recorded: 4.01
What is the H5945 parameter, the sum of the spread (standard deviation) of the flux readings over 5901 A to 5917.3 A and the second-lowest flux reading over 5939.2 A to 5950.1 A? 2.78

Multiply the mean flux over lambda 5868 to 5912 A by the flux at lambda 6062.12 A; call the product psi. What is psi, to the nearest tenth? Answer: 7.1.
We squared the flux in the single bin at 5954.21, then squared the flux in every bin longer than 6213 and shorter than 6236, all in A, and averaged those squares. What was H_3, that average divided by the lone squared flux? 0.94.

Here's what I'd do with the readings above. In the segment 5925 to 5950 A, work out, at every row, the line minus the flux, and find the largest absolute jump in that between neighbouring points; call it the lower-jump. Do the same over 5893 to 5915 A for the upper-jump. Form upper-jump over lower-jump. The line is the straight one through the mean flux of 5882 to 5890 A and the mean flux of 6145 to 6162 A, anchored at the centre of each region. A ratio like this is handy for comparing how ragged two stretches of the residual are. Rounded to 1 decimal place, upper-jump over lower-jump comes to 1.0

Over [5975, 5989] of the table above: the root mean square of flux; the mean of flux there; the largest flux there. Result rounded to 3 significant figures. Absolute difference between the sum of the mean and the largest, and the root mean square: 2.76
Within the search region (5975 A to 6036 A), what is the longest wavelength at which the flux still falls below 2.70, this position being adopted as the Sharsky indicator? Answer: 6028.71 A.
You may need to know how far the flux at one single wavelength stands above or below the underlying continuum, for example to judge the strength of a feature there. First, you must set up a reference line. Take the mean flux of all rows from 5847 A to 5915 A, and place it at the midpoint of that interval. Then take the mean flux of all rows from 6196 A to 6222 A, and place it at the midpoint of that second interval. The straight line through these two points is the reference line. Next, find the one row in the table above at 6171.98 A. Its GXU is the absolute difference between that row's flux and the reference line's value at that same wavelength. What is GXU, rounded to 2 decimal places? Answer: 0.15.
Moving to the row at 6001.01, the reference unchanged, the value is 0.19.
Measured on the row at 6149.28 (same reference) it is 0.02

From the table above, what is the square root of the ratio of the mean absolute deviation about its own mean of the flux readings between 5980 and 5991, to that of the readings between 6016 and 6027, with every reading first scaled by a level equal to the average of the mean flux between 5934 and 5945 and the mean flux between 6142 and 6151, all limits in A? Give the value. 2.36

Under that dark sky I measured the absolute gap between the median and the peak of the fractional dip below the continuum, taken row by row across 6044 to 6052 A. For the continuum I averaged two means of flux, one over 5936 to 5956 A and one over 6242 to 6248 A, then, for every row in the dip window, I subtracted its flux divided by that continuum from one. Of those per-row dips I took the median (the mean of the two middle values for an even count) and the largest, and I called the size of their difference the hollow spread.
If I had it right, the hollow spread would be 0.14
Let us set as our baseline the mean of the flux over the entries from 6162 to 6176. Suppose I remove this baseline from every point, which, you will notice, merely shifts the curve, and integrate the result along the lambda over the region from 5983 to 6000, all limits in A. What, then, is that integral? 0.9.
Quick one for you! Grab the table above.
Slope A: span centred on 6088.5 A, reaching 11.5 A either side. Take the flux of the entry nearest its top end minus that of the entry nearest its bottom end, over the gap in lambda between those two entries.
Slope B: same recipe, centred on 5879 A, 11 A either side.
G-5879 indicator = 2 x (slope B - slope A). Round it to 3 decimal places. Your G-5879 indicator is -0.072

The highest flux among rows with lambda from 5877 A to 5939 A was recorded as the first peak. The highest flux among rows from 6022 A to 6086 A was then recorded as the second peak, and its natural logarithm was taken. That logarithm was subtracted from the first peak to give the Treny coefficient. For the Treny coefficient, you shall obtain 2.02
